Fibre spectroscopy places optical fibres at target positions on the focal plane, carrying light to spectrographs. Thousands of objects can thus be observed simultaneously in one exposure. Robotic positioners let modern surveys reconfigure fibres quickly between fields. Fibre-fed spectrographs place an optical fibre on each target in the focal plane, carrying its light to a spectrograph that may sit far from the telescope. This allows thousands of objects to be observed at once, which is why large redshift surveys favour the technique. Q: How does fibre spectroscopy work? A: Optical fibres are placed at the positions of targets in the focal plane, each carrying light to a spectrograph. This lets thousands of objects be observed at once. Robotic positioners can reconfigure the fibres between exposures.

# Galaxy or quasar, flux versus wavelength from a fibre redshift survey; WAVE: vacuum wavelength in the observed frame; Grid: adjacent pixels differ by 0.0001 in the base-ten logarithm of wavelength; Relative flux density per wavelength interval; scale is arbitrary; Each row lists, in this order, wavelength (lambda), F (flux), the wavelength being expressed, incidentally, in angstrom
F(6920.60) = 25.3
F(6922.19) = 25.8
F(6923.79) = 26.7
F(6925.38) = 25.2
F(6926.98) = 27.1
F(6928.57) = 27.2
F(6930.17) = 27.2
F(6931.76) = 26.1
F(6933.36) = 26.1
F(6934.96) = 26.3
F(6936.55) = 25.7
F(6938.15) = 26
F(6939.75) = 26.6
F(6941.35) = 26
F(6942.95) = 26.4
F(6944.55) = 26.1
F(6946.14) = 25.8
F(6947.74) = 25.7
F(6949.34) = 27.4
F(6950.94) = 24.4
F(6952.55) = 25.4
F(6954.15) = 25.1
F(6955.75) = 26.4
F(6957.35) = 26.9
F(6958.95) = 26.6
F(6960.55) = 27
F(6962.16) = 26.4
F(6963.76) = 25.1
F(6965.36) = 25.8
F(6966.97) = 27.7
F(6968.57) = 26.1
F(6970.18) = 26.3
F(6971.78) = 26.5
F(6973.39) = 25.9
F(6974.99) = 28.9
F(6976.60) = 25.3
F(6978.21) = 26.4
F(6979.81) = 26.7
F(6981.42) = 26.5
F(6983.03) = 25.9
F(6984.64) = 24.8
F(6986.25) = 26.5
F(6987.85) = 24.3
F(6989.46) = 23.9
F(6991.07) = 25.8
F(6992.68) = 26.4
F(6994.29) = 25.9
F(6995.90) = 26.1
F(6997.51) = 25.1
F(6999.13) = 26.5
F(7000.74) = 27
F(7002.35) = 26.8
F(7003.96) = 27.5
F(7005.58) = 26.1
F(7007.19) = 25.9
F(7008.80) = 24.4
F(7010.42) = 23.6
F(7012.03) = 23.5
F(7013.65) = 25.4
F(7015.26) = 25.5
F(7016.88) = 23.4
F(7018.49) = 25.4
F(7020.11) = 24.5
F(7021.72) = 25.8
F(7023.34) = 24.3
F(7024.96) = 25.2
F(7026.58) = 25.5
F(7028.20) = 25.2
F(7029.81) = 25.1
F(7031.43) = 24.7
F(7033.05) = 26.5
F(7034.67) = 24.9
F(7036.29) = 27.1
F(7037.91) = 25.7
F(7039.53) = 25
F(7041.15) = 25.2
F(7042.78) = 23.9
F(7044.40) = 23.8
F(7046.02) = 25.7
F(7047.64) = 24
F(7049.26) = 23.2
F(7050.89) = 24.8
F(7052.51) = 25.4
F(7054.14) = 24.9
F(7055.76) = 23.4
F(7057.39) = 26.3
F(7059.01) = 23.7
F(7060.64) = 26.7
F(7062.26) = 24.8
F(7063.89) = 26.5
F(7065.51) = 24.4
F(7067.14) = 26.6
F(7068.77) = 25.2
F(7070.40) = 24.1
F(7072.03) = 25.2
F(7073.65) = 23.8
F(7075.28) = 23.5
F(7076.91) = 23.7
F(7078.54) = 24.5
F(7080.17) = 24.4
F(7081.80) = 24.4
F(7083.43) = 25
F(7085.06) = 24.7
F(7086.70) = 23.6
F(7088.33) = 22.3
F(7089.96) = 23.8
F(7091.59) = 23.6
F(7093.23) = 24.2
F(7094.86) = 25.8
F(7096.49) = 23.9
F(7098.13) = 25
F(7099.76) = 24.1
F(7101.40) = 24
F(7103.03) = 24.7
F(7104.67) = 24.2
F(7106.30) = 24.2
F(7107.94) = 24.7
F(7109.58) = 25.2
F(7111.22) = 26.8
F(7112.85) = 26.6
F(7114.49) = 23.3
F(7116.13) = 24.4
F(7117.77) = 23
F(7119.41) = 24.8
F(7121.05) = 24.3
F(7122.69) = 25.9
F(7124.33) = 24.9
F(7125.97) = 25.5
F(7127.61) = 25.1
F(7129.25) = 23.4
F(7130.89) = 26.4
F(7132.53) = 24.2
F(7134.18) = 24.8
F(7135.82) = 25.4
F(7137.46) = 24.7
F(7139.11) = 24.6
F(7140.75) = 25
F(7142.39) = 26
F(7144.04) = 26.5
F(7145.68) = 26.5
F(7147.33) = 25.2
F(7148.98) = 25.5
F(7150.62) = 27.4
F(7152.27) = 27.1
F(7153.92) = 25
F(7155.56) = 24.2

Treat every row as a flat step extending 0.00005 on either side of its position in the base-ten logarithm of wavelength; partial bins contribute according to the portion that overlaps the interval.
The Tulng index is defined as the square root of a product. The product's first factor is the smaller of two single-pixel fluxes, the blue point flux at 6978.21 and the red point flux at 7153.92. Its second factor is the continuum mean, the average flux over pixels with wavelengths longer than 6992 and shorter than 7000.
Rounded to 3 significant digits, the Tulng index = 25.5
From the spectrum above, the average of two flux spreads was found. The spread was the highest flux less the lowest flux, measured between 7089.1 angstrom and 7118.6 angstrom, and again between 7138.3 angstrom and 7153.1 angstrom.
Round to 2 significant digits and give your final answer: 3.3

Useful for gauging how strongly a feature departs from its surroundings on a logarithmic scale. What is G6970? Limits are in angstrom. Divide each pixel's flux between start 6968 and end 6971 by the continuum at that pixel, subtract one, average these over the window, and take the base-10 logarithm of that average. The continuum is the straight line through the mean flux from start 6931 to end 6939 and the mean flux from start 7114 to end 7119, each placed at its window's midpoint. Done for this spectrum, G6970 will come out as -1.6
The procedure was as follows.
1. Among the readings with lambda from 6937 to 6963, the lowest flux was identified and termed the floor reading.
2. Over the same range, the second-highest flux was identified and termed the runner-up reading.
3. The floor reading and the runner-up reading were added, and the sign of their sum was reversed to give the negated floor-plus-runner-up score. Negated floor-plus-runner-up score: -51.4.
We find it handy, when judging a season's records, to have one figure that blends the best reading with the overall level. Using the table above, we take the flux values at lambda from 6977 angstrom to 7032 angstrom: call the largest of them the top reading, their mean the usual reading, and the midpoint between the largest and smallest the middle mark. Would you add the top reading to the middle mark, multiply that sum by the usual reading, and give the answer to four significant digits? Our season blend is 1348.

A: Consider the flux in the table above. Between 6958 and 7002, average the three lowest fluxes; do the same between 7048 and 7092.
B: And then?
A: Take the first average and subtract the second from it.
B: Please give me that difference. 1.37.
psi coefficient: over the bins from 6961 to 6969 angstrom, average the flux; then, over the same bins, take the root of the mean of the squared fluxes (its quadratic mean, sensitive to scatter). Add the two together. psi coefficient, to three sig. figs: 52.5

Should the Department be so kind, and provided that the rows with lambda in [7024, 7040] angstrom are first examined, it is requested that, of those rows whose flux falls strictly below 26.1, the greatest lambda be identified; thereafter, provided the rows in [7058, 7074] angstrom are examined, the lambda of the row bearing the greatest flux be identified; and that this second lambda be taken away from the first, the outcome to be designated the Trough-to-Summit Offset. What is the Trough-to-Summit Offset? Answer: -21.1 angstrom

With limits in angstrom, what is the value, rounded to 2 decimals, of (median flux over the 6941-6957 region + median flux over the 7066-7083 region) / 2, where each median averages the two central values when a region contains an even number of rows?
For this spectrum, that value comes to 25.15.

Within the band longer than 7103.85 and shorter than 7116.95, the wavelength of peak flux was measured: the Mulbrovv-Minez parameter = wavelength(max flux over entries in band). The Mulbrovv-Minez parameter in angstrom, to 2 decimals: 7111.22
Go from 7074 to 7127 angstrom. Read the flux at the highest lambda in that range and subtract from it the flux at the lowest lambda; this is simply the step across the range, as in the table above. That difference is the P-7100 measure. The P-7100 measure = 2.0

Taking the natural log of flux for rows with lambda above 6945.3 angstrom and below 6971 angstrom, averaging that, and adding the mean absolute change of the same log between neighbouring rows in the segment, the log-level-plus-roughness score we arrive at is 3.301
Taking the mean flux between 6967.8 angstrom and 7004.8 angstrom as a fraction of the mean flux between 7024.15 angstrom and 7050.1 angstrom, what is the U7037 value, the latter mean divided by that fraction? 24.0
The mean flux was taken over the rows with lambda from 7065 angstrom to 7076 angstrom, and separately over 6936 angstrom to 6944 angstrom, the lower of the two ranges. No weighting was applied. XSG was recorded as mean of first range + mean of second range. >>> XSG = 50.8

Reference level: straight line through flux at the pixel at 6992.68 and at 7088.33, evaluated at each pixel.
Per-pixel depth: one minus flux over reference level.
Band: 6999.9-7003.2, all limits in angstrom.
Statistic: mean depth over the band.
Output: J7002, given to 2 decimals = -0.03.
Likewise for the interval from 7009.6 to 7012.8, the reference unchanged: 0.08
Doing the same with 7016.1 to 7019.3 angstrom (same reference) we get 0.04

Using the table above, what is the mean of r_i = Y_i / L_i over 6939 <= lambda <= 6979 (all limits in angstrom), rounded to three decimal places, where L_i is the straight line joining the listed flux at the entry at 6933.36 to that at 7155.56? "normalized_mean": 1.014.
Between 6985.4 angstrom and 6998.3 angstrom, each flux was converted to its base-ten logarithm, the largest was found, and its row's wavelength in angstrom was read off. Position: 6986.25 angstrom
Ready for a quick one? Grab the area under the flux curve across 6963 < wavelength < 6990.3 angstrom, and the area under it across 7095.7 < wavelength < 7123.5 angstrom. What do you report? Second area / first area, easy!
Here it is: 0.96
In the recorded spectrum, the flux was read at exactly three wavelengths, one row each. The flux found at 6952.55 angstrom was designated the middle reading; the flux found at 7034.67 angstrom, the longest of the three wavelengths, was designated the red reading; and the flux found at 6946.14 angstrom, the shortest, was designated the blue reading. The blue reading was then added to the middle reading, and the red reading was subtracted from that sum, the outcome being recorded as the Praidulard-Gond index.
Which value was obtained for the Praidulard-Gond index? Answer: 26.3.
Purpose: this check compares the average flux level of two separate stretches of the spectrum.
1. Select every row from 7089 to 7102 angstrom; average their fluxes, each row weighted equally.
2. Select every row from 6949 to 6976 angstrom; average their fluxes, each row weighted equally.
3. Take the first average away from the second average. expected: 2.0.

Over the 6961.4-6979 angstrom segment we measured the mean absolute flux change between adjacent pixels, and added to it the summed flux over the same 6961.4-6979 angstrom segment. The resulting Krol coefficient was 292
